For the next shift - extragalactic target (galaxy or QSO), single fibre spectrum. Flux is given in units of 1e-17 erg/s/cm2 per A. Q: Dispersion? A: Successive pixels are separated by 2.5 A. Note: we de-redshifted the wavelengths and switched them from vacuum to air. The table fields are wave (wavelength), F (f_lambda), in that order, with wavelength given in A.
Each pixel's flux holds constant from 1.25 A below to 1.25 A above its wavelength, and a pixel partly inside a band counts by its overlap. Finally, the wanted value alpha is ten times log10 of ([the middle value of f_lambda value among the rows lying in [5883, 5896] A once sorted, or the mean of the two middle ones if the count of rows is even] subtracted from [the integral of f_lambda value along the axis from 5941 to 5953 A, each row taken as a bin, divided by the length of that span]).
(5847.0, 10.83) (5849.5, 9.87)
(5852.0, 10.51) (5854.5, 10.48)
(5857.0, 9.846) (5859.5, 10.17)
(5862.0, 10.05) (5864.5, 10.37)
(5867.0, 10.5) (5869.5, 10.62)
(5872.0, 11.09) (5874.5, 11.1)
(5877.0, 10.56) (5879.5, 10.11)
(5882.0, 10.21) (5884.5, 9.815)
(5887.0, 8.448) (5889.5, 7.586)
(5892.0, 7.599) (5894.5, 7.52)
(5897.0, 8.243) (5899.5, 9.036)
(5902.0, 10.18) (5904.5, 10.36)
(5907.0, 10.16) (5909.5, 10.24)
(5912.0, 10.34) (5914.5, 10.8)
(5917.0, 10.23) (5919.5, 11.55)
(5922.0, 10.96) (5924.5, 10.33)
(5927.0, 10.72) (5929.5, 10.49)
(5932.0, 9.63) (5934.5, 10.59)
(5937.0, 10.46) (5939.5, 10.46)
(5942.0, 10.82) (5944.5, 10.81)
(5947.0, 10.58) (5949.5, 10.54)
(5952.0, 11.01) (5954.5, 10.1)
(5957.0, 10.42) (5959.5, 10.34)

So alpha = 5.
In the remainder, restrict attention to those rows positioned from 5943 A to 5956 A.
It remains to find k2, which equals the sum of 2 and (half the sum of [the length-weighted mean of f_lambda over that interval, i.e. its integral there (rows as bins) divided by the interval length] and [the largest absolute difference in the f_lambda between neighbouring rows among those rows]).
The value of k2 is 7.76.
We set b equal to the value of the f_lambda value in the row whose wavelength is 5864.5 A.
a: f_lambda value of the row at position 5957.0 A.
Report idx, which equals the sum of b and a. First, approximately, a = 10.42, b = 10.37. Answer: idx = 20.8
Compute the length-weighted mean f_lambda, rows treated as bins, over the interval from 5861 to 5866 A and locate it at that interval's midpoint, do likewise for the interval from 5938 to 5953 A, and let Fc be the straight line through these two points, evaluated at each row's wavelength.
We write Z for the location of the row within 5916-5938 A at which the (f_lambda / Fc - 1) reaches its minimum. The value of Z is 5932.0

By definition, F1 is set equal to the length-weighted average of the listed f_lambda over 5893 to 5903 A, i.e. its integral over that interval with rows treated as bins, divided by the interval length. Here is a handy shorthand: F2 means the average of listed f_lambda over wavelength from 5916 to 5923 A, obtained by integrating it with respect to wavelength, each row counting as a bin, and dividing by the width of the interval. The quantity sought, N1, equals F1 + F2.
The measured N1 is 19.6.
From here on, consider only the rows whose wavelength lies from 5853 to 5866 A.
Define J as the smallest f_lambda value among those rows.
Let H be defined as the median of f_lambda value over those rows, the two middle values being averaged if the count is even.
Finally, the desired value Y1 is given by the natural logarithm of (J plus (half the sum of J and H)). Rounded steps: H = 10.2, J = 9.846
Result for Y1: 2.988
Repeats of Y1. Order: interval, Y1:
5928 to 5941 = 2.979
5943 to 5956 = 3.017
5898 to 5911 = 2.926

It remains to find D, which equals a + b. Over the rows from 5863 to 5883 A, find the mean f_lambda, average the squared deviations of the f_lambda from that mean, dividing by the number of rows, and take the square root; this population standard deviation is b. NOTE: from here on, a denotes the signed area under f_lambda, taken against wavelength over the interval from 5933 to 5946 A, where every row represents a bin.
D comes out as 138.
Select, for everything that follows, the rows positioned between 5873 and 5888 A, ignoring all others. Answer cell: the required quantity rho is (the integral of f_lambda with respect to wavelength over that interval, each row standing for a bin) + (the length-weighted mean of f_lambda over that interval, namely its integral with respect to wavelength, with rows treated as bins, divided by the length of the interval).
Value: 161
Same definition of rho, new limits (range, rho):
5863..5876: 150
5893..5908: 147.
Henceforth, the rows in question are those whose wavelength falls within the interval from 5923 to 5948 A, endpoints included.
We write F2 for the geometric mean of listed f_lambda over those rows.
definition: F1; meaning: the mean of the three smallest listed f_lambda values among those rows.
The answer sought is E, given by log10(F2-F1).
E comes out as -0.5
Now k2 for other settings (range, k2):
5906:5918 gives 7.47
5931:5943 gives 7.68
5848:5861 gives 7.41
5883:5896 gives 6.80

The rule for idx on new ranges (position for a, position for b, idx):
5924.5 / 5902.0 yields 20.5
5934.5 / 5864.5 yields 21.0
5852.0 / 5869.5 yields 21.1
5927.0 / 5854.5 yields 21.2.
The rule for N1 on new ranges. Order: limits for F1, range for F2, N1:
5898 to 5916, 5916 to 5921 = 21.1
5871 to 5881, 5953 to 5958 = 21.0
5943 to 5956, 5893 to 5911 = 20.0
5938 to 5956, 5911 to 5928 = 21.3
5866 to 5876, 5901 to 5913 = 21.1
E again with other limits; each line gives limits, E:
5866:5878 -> -0.7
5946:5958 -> -0.8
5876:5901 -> 0.1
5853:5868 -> -0.7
